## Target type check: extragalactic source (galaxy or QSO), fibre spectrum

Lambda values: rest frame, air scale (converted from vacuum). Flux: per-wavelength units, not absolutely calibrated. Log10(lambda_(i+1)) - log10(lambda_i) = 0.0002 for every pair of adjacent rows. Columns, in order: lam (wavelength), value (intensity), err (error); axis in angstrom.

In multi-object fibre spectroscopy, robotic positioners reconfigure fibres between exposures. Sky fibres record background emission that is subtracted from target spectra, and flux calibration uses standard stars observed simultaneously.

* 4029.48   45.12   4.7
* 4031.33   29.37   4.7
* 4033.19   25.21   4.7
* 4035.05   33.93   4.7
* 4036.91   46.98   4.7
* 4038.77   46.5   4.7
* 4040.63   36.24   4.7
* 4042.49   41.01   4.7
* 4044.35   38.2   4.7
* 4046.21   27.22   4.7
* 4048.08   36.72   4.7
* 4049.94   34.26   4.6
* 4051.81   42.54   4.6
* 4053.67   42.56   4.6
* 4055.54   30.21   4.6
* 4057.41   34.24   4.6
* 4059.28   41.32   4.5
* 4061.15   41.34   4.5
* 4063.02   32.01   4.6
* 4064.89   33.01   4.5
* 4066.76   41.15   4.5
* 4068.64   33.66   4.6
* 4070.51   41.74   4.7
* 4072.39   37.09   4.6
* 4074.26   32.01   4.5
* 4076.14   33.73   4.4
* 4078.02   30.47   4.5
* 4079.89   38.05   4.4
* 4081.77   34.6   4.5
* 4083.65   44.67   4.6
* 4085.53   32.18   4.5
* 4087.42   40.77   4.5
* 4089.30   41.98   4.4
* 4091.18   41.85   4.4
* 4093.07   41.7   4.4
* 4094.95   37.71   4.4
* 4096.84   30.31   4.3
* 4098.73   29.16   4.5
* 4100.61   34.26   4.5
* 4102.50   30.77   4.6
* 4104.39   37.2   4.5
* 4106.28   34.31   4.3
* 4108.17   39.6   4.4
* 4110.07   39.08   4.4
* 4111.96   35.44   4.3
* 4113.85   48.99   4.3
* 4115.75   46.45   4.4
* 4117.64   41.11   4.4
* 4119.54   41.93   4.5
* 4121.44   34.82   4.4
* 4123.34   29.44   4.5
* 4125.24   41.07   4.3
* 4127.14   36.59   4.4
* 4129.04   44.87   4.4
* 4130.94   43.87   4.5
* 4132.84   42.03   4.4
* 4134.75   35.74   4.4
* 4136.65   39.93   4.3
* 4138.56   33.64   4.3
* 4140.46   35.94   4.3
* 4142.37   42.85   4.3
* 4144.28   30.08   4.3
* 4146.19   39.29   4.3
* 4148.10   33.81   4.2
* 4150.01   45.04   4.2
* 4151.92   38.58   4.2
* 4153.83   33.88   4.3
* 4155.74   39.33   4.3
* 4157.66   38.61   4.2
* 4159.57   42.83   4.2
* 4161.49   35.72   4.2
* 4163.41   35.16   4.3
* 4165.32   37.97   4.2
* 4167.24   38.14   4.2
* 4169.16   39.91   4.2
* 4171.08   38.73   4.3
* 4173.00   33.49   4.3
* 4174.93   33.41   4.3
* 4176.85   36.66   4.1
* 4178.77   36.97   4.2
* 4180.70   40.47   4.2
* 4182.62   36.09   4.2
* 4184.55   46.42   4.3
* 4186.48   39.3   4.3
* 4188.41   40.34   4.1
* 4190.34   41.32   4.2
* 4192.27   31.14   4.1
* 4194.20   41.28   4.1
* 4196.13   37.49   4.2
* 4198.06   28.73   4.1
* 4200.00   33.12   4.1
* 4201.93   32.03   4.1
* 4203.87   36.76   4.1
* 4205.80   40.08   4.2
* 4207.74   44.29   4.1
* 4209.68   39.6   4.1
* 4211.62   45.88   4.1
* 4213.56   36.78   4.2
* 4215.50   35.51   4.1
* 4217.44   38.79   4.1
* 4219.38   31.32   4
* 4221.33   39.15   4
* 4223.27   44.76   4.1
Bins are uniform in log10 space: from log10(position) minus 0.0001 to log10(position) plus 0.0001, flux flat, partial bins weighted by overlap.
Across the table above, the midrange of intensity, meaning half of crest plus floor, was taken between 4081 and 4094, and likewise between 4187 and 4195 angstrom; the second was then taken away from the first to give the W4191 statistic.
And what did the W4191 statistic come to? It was 2.2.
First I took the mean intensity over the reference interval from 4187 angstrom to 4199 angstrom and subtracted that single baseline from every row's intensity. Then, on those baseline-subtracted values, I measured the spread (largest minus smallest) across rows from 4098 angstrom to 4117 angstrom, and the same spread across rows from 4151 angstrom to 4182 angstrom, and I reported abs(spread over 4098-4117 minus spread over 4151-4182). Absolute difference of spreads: 10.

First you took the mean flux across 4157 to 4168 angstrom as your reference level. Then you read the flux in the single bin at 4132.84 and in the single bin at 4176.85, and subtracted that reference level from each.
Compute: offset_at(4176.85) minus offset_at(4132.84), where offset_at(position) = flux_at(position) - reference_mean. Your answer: -5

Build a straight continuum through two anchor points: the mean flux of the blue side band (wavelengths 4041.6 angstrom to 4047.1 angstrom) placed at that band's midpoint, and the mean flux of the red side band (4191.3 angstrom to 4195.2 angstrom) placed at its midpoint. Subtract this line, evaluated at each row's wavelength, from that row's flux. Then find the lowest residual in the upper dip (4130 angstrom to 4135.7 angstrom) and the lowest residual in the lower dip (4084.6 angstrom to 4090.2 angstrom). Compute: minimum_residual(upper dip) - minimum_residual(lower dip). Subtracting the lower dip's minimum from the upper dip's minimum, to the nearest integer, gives 3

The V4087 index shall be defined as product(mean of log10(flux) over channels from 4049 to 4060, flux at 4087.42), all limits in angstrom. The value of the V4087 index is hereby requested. 64.0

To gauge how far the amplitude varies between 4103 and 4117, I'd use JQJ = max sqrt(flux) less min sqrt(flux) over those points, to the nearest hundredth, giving 1.14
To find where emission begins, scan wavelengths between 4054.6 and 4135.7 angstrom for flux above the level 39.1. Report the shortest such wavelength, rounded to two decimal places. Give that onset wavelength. 4059.28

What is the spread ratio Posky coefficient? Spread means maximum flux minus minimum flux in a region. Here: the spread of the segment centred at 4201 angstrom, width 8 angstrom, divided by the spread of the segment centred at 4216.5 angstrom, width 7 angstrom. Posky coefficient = 1.07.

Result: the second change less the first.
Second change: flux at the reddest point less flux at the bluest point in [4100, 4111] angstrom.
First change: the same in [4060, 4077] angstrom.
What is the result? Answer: 12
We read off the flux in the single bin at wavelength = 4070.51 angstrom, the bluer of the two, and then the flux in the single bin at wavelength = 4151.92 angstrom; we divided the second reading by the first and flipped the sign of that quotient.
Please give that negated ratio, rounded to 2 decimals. -0.92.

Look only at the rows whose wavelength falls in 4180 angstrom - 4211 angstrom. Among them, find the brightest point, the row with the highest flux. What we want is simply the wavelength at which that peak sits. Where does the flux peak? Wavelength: 4184.55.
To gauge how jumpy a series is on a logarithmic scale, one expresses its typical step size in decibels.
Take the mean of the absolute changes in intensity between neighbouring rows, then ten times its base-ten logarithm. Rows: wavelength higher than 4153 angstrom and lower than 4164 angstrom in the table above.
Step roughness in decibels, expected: 5.6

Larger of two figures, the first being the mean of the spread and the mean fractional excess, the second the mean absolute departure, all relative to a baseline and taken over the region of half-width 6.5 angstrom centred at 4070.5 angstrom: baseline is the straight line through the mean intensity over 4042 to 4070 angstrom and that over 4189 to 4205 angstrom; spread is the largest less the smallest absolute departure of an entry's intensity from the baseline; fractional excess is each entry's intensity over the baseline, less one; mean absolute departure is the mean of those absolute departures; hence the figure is 3.4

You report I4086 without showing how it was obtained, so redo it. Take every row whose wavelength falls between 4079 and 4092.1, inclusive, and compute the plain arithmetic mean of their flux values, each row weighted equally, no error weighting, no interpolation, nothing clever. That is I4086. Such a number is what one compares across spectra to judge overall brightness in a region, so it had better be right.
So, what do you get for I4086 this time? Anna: 39.2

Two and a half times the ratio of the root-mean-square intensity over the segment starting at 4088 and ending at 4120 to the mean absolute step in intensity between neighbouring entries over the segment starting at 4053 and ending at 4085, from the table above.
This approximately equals 17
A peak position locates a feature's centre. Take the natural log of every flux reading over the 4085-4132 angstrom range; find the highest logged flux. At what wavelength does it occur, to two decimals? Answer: 4113.85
